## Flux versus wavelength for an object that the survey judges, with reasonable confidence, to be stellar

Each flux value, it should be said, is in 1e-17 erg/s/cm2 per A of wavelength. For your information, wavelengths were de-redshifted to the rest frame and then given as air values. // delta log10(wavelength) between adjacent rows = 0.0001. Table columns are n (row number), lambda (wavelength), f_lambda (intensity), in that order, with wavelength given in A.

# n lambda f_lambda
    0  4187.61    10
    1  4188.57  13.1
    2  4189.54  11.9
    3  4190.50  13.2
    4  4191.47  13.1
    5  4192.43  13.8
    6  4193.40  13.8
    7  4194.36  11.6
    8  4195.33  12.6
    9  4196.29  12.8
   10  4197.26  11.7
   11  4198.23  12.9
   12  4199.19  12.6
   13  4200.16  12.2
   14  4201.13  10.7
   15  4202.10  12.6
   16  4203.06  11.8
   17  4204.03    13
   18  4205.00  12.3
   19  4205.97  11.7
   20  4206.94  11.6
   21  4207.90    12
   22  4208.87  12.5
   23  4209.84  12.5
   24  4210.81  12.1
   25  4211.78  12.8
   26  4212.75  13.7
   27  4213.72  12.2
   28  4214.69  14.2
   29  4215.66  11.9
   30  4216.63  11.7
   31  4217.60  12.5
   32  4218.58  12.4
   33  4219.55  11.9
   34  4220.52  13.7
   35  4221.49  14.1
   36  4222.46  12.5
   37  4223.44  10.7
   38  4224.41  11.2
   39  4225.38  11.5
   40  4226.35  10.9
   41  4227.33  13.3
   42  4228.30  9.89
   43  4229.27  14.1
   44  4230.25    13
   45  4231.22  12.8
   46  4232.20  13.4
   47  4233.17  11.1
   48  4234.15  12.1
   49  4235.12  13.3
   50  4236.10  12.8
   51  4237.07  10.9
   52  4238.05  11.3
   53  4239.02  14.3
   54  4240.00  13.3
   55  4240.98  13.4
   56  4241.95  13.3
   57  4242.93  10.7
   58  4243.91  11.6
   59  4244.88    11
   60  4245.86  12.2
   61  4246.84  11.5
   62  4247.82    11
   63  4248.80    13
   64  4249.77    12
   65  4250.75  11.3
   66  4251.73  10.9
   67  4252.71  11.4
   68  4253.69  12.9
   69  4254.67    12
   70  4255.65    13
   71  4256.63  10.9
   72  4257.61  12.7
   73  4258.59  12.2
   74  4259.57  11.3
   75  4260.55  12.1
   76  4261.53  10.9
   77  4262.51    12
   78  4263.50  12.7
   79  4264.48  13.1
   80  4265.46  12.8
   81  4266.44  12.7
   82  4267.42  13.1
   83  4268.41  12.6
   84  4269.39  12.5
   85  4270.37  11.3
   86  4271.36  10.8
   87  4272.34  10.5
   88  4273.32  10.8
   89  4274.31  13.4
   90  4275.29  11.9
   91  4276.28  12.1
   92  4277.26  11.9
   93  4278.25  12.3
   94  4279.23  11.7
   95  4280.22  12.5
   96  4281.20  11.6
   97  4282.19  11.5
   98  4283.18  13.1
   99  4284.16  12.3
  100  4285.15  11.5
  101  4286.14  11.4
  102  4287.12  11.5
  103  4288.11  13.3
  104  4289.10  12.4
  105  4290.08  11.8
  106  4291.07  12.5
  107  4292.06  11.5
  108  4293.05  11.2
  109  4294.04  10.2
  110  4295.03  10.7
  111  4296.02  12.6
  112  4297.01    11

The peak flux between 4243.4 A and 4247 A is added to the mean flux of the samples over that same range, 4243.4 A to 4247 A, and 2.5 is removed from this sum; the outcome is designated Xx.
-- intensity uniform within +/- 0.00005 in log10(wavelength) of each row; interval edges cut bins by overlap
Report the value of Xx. 21.3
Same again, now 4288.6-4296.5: 21.7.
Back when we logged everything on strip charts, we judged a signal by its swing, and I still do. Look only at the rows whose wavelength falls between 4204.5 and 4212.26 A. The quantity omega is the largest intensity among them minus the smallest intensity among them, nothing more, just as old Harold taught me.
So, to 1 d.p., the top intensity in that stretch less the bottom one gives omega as 1.2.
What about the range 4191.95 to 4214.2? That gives 3.1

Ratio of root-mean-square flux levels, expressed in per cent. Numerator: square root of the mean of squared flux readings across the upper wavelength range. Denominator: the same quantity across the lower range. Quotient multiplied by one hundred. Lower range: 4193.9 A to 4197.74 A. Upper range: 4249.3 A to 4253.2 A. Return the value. 94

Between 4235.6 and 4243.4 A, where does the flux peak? 4239.02 A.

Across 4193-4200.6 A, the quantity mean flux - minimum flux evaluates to 0.9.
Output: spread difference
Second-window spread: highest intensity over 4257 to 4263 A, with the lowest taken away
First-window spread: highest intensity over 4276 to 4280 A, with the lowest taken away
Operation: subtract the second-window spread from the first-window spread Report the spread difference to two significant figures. -1.2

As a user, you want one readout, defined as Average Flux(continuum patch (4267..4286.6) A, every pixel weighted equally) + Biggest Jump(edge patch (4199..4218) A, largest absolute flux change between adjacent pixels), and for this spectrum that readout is 14.2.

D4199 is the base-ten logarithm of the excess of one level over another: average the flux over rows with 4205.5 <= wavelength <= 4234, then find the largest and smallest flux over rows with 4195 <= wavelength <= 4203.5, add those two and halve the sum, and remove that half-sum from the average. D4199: -0.3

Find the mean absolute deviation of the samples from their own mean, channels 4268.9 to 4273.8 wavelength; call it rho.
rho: 0.58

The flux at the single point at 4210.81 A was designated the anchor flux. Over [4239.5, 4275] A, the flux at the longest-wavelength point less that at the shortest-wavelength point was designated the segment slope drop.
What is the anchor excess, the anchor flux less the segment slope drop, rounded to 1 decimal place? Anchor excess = 12.0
